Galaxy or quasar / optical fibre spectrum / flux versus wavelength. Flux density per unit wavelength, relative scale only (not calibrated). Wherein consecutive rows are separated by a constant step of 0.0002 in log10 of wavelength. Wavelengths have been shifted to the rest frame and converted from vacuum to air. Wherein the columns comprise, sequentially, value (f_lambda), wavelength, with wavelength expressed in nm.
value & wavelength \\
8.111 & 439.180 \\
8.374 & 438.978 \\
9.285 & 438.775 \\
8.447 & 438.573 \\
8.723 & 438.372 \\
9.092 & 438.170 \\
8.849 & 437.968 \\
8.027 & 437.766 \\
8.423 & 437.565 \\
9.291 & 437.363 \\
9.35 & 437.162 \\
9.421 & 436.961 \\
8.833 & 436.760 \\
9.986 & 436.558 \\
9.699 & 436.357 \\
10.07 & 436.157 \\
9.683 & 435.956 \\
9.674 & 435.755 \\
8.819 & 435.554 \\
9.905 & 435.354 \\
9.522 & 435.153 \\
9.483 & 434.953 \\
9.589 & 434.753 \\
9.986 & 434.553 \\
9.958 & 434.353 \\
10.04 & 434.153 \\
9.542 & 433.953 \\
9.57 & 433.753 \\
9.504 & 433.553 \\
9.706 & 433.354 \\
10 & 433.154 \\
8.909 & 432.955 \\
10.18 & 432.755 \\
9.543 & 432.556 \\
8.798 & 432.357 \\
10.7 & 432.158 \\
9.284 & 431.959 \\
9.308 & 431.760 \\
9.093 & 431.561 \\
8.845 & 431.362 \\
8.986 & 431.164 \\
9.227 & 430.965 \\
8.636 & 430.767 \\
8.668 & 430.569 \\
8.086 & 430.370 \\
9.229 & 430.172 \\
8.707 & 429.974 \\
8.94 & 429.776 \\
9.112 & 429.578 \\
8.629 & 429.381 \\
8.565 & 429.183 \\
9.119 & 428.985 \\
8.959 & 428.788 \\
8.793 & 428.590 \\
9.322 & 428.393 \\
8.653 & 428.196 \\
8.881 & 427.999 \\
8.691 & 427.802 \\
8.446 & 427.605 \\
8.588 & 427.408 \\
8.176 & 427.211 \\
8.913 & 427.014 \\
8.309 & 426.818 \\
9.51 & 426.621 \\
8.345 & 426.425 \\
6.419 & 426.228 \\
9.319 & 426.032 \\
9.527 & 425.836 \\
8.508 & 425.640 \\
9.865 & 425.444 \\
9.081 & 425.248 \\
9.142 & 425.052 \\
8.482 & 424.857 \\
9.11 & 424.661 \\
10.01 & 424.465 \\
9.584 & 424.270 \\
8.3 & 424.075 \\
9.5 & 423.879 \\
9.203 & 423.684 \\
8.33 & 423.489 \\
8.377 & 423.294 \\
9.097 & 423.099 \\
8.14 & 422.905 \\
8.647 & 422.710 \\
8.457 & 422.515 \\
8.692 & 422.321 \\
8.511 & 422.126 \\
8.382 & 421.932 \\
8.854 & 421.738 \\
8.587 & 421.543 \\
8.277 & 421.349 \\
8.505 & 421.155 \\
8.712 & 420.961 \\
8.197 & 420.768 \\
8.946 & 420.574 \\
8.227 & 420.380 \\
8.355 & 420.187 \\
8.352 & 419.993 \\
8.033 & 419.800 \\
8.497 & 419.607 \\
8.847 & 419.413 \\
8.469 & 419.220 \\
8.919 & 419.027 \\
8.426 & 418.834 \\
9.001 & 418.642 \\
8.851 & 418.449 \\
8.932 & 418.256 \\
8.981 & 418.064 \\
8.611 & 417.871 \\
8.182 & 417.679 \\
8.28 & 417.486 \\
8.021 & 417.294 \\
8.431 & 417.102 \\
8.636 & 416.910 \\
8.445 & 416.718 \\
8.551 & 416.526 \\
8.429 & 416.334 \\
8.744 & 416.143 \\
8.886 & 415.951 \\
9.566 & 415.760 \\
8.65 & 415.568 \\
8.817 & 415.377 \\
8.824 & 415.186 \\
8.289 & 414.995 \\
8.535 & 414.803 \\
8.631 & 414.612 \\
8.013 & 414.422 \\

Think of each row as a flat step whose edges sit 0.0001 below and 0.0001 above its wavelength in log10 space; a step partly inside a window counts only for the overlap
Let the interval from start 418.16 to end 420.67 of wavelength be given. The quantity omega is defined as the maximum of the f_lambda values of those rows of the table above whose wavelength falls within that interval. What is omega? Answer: 9.001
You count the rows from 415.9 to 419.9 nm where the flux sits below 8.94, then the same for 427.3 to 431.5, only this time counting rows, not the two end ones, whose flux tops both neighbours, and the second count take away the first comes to -12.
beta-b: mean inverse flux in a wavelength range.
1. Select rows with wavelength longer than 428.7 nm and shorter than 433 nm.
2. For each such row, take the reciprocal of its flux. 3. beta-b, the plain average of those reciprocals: 0.111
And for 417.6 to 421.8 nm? 0.117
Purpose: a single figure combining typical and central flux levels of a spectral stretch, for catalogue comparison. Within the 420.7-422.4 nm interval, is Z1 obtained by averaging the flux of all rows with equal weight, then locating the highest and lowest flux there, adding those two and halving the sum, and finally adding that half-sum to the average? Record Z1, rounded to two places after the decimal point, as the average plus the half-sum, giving 17.05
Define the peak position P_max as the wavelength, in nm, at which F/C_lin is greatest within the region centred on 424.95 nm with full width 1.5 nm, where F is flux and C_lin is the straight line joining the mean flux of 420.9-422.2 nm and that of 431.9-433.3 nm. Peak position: 424.465 nm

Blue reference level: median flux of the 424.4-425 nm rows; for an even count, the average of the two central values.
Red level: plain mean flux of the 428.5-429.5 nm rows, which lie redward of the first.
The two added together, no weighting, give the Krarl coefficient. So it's 17.9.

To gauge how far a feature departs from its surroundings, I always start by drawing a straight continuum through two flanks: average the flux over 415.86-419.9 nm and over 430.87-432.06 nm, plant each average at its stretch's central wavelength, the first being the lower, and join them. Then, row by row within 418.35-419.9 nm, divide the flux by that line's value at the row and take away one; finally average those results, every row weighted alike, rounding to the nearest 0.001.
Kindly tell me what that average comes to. 0.000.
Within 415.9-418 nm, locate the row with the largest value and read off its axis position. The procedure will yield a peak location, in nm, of 415.951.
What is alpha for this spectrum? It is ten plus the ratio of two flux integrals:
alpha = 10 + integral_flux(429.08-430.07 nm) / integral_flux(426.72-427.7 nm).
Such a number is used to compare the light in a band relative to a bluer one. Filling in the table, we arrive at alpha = 11.0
